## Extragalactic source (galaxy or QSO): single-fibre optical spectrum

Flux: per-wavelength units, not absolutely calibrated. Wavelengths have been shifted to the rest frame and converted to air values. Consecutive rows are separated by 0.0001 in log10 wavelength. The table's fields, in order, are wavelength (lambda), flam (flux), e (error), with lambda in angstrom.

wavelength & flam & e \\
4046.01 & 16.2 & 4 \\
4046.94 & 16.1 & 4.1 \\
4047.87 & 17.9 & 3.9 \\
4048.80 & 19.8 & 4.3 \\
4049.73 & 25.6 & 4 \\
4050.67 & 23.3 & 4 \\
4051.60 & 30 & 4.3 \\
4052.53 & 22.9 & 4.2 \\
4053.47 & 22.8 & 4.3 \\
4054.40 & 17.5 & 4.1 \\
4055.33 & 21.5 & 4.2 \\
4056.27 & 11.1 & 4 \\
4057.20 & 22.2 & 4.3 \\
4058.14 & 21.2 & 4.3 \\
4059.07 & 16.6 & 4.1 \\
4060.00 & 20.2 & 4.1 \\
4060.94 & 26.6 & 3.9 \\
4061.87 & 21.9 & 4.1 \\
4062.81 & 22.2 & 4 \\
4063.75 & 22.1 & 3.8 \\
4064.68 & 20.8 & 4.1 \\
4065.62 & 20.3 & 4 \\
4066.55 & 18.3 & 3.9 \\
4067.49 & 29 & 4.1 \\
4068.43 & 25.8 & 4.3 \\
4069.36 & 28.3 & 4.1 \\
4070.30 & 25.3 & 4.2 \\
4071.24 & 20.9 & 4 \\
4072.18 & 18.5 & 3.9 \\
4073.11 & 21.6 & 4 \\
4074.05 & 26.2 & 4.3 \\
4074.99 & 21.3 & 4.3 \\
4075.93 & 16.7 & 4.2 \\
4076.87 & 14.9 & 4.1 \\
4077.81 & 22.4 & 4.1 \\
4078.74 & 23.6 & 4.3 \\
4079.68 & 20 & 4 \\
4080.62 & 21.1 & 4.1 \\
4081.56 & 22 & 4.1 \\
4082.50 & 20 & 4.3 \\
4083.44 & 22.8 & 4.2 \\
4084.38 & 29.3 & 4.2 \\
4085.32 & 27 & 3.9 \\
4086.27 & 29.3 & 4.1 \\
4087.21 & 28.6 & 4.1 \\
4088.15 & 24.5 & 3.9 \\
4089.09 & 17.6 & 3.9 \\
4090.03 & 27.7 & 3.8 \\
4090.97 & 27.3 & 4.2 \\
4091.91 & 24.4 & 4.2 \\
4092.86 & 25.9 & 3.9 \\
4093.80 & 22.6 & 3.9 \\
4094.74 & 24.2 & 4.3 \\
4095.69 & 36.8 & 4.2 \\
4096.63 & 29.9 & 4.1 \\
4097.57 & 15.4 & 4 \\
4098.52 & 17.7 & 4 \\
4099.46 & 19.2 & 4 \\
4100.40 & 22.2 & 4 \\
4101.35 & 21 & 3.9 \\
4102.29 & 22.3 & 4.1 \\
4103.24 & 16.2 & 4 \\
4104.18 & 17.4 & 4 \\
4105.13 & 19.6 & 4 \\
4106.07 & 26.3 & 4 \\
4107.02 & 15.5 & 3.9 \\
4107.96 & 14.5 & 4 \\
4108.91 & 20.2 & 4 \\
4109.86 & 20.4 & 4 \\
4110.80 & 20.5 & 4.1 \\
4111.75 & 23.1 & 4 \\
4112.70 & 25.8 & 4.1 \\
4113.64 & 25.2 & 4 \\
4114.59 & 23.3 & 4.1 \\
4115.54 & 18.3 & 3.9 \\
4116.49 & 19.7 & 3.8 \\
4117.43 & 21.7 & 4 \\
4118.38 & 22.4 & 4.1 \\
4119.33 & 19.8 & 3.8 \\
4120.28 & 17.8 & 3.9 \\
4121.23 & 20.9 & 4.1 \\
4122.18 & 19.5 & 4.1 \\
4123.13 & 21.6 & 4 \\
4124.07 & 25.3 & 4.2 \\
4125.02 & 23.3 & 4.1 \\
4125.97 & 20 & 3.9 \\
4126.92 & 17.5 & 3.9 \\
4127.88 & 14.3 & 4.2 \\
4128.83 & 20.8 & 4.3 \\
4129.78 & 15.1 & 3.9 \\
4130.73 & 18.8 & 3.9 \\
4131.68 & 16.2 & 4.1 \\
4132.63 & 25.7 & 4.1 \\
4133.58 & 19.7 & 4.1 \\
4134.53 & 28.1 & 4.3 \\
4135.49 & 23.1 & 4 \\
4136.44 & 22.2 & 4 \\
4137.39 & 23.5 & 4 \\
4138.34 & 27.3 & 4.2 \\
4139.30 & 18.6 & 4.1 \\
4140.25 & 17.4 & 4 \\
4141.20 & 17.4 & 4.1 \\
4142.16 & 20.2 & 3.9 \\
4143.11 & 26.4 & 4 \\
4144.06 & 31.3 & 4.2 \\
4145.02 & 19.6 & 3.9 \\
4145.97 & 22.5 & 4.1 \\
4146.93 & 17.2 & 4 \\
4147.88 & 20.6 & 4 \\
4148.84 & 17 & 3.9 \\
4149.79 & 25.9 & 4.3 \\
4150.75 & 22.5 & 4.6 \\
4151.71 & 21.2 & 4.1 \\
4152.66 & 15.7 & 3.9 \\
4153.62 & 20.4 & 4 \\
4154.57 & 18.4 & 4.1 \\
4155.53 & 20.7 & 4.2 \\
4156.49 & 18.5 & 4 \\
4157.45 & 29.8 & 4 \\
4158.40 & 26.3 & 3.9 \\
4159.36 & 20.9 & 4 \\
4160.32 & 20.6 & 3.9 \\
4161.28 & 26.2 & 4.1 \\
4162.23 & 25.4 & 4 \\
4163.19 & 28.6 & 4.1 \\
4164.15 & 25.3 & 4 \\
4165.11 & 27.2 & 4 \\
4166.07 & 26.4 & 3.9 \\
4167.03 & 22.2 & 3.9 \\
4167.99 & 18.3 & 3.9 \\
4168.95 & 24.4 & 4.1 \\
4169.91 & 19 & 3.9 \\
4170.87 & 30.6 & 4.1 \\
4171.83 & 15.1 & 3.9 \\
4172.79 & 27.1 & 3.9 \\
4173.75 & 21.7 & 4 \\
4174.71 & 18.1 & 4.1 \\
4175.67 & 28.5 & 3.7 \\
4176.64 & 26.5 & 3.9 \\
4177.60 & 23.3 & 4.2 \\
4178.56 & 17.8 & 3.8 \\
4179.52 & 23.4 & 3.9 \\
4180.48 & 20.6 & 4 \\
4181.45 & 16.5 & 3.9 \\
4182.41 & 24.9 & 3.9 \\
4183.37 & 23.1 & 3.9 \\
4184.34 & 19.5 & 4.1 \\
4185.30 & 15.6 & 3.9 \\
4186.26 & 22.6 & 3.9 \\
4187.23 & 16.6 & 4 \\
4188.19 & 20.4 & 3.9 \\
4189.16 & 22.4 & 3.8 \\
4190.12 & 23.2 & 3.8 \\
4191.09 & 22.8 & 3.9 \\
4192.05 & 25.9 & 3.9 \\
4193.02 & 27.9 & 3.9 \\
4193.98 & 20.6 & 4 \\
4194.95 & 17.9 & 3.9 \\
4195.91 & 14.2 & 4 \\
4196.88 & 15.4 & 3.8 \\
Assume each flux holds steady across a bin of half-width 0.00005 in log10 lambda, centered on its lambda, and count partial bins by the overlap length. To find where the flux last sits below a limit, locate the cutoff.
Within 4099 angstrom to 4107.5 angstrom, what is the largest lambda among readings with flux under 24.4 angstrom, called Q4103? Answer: 4107.02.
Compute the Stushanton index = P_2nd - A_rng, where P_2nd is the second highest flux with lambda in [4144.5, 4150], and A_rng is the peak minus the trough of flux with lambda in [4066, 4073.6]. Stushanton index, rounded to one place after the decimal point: 11.8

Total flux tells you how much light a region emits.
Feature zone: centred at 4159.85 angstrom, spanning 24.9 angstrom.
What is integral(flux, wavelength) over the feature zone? 562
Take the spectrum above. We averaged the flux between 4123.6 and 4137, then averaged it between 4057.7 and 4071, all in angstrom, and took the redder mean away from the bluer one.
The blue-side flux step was 2.0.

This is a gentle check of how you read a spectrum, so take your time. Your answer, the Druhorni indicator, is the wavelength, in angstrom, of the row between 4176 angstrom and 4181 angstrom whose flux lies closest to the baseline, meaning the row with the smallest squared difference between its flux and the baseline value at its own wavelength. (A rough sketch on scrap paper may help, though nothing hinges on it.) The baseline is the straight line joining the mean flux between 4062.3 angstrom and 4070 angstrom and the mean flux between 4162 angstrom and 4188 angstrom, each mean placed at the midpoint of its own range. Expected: 4177.60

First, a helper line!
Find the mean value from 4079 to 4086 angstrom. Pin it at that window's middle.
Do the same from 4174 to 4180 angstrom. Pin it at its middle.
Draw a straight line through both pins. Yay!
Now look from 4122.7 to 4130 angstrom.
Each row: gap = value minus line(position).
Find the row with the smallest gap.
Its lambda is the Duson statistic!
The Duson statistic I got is 4127.88 angstrom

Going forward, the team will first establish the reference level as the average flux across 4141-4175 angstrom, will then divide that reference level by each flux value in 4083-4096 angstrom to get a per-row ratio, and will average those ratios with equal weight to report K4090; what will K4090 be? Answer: 0.88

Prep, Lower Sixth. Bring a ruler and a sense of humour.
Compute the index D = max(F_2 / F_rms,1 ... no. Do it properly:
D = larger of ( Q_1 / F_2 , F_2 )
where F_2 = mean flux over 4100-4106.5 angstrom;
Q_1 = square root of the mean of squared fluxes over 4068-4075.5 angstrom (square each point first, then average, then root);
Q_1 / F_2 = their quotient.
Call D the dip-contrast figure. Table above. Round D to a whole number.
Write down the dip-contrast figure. 21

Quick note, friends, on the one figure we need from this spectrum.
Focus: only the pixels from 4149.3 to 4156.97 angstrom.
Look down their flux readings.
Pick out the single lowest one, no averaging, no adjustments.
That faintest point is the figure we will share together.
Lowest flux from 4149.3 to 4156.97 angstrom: 15.7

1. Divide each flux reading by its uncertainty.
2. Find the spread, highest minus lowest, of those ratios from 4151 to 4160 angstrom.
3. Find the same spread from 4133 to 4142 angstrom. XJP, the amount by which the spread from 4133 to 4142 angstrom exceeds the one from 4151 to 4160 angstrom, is -1.1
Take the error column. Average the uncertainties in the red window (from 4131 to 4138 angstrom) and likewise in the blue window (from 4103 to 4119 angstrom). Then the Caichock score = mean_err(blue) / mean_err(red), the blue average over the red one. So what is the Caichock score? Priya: 0.98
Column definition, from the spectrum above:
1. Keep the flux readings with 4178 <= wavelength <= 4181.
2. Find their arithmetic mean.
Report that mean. 20.6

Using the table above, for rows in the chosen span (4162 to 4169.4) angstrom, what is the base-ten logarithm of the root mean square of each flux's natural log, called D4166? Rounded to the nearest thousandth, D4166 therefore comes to 0.505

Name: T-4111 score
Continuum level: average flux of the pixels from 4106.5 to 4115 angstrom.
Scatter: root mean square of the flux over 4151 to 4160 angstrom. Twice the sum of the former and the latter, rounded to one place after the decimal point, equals 85.3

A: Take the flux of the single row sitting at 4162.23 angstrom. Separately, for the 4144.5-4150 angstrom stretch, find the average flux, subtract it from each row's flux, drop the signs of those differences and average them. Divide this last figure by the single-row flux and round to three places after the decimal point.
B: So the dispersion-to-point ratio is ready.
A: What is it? 0.100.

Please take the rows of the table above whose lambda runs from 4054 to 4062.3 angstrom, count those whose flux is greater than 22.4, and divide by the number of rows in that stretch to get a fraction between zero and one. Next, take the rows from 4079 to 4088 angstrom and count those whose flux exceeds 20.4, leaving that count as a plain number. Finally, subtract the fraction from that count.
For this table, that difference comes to 6.9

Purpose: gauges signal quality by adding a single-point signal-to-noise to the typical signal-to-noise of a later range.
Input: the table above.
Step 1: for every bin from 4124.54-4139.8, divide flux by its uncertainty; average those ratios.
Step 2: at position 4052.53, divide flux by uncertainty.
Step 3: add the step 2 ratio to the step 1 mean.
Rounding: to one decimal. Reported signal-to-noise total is 10.6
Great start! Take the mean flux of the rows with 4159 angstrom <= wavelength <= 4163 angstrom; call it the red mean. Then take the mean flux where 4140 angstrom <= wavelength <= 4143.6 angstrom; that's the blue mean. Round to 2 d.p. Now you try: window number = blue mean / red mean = 0.87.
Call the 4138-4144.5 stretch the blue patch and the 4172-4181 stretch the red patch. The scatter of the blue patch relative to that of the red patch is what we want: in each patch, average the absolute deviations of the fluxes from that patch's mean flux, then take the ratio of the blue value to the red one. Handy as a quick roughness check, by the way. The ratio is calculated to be 1.6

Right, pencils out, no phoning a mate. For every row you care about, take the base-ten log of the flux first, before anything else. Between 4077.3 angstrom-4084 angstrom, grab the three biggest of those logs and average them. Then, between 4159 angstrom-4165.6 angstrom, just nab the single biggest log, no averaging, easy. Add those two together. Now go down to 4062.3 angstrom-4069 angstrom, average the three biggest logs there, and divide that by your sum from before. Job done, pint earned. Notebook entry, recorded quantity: 0.499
